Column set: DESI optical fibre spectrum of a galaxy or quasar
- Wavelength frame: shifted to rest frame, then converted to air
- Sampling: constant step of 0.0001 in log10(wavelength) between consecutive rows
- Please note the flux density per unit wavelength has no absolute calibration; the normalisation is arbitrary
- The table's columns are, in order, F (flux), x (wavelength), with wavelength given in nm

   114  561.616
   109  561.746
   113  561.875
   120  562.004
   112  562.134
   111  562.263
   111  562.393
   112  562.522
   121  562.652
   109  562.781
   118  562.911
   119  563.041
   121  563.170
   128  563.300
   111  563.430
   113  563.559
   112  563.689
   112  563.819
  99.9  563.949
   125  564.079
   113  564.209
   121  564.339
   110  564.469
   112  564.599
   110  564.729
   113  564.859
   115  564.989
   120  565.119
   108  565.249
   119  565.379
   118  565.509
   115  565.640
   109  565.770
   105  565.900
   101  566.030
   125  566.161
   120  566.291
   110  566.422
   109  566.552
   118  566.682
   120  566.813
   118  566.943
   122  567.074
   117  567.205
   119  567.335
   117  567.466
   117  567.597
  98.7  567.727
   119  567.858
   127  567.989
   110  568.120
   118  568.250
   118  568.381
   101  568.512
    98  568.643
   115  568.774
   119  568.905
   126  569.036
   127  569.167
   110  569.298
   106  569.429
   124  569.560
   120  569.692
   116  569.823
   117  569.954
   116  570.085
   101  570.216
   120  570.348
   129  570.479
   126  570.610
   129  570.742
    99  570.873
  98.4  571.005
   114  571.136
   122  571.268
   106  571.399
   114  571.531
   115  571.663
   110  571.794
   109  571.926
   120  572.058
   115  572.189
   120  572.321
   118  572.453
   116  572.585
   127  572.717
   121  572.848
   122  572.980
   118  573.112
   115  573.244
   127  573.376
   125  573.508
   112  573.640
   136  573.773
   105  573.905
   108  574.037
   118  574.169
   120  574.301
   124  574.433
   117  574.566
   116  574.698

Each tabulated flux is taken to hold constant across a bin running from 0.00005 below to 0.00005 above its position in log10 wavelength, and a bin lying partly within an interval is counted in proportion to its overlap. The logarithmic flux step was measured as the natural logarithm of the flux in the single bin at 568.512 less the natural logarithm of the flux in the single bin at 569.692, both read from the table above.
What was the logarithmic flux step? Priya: -0.17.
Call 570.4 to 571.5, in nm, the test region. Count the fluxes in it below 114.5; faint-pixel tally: 4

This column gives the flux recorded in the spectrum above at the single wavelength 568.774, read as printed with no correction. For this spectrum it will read 115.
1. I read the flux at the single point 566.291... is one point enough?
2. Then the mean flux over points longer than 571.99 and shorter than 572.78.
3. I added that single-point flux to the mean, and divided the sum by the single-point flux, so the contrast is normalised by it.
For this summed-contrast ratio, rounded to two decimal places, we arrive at 1.99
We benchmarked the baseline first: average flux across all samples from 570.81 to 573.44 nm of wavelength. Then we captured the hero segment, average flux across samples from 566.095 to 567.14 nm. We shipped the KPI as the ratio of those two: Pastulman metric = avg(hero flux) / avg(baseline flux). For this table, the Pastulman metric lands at 1.02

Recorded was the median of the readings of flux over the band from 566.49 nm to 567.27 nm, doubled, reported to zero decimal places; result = 236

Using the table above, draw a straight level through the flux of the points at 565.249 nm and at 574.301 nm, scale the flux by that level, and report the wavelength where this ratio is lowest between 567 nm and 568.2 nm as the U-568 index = 567.727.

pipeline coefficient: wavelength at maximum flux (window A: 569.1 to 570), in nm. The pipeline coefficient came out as 569.167 nm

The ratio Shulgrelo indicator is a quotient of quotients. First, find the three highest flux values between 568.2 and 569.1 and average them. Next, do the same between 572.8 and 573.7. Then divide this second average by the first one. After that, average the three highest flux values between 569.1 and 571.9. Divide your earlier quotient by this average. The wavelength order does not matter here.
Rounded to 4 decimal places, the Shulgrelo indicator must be 0.0080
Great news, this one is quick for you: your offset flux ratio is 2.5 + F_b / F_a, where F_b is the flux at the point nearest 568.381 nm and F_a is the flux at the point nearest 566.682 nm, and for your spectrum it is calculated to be 3.50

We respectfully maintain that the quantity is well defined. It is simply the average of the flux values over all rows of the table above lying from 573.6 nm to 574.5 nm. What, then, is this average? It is 118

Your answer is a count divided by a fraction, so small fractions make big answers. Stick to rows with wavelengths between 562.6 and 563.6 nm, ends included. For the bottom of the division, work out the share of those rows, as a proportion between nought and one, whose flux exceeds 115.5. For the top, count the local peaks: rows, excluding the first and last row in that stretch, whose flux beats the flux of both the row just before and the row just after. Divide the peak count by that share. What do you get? 1.6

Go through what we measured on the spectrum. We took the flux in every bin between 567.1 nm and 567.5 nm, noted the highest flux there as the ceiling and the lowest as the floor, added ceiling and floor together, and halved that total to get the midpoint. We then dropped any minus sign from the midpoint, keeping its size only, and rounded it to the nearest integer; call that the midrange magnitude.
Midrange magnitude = 118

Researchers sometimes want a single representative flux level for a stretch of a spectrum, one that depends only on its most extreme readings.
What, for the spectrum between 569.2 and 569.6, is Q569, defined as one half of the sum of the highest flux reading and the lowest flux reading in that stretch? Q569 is 115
